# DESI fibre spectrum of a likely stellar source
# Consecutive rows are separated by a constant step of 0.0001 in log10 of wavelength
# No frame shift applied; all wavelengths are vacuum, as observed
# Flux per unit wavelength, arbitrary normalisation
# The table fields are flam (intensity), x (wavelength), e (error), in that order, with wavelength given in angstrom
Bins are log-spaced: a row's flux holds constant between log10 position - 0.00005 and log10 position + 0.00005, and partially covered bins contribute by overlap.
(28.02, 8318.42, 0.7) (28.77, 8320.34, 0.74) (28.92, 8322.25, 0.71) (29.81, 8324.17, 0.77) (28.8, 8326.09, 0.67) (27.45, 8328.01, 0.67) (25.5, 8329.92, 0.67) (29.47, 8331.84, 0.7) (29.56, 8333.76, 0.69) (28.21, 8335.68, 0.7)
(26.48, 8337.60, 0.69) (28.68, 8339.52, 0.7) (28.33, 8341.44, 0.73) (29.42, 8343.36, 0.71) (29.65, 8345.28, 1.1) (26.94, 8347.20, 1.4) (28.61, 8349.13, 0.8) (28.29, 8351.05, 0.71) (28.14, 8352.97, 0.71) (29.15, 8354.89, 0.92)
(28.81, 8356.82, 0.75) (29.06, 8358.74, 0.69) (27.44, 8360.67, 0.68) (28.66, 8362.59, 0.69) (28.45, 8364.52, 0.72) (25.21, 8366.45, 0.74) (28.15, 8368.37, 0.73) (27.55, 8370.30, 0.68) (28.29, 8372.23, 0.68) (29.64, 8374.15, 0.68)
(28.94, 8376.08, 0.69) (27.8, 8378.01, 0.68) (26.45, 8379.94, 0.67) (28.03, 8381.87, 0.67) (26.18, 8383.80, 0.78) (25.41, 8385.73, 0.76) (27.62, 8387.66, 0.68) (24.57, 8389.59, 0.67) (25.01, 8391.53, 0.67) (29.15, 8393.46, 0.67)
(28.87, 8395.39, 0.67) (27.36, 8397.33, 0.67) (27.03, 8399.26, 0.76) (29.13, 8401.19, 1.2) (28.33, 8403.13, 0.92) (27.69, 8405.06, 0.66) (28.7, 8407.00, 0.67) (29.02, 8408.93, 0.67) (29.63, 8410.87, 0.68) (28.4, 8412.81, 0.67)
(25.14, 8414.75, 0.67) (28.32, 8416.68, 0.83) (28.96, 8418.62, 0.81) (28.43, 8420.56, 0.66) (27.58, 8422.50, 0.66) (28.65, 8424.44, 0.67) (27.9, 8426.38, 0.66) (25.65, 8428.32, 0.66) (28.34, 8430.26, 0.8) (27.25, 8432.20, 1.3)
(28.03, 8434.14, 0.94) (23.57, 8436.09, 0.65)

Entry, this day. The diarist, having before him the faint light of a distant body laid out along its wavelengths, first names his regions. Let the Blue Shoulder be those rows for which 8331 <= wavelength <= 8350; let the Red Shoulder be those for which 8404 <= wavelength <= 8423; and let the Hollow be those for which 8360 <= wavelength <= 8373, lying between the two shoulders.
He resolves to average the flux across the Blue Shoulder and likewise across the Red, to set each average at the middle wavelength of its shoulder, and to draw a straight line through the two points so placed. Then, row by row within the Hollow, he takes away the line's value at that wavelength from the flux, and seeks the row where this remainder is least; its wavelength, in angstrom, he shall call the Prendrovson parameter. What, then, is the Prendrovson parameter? 8366.45 angstrom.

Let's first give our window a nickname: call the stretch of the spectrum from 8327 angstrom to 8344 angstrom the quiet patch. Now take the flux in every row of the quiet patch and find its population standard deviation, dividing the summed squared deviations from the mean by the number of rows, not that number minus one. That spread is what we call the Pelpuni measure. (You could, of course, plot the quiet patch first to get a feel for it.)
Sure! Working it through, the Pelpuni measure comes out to 1.33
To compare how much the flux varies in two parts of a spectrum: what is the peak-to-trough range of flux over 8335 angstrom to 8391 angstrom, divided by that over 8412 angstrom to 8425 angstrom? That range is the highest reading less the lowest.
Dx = 1.3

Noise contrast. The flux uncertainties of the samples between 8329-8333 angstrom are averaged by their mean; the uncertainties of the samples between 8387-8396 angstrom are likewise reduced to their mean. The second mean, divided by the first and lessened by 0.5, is 0.48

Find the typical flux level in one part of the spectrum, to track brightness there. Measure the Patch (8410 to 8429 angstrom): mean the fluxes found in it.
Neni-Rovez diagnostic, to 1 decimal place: 27.9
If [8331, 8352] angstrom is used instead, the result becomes 28.5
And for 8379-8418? 27.5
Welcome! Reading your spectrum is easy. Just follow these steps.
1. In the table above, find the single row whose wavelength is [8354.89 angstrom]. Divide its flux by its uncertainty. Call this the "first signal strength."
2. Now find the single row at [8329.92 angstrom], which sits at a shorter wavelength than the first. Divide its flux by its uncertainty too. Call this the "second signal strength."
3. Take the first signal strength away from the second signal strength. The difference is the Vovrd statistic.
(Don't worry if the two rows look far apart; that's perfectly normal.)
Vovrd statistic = 6.4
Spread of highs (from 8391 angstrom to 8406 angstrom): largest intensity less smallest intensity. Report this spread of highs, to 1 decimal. 4.1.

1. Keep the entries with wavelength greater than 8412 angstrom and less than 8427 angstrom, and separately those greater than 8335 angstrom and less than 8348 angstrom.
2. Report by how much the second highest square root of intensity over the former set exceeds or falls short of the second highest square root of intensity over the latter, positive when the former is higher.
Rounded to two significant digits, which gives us -0.071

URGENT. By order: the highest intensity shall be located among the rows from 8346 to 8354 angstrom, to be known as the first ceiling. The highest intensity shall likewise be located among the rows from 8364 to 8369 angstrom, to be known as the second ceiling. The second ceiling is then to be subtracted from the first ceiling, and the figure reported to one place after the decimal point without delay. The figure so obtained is 0.2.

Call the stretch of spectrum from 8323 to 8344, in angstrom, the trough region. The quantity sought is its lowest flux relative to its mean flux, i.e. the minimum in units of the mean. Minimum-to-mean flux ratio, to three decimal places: 0.900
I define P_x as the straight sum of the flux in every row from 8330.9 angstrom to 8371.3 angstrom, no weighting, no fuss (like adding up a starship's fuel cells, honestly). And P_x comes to 594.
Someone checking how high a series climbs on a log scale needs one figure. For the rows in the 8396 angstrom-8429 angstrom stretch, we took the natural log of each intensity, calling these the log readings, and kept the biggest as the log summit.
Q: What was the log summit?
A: 3.39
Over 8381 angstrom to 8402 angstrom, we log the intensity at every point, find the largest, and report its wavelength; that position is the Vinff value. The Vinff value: 8393.46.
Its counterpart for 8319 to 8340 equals 8324.17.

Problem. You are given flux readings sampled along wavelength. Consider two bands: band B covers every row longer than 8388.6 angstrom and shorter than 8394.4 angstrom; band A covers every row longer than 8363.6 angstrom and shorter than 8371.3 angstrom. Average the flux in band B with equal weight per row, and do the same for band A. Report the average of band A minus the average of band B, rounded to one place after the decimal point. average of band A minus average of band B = 1.1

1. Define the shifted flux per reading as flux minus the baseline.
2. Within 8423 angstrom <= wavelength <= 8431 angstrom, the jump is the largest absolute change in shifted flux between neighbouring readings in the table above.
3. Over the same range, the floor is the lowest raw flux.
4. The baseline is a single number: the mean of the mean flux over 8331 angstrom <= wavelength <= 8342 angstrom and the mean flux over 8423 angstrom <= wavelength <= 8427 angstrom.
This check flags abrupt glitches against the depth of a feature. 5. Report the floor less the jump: 23.0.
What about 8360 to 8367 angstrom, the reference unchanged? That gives 22.0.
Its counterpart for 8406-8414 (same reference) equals 27.2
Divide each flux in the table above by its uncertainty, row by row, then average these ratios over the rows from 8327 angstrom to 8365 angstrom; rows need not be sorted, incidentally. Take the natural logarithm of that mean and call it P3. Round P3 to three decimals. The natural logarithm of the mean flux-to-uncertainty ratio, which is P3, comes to 3.636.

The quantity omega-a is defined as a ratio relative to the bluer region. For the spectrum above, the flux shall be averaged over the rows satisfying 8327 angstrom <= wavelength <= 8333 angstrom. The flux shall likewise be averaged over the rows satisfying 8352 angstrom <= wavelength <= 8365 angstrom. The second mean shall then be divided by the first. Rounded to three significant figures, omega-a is 1.04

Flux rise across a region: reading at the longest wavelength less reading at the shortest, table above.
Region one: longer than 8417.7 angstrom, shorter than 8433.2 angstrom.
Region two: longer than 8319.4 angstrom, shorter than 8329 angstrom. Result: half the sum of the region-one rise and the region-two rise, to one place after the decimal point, -1.5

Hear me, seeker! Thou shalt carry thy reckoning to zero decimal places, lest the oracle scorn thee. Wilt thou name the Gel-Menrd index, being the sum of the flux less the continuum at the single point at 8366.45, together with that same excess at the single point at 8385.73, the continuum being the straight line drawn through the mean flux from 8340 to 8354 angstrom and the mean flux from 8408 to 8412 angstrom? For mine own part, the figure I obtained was -7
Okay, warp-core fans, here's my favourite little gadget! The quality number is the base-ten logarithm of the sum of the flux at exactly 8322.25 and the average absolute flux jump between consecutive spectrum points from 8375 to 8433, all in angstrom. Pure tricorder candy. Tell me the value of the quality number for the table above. 1.48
